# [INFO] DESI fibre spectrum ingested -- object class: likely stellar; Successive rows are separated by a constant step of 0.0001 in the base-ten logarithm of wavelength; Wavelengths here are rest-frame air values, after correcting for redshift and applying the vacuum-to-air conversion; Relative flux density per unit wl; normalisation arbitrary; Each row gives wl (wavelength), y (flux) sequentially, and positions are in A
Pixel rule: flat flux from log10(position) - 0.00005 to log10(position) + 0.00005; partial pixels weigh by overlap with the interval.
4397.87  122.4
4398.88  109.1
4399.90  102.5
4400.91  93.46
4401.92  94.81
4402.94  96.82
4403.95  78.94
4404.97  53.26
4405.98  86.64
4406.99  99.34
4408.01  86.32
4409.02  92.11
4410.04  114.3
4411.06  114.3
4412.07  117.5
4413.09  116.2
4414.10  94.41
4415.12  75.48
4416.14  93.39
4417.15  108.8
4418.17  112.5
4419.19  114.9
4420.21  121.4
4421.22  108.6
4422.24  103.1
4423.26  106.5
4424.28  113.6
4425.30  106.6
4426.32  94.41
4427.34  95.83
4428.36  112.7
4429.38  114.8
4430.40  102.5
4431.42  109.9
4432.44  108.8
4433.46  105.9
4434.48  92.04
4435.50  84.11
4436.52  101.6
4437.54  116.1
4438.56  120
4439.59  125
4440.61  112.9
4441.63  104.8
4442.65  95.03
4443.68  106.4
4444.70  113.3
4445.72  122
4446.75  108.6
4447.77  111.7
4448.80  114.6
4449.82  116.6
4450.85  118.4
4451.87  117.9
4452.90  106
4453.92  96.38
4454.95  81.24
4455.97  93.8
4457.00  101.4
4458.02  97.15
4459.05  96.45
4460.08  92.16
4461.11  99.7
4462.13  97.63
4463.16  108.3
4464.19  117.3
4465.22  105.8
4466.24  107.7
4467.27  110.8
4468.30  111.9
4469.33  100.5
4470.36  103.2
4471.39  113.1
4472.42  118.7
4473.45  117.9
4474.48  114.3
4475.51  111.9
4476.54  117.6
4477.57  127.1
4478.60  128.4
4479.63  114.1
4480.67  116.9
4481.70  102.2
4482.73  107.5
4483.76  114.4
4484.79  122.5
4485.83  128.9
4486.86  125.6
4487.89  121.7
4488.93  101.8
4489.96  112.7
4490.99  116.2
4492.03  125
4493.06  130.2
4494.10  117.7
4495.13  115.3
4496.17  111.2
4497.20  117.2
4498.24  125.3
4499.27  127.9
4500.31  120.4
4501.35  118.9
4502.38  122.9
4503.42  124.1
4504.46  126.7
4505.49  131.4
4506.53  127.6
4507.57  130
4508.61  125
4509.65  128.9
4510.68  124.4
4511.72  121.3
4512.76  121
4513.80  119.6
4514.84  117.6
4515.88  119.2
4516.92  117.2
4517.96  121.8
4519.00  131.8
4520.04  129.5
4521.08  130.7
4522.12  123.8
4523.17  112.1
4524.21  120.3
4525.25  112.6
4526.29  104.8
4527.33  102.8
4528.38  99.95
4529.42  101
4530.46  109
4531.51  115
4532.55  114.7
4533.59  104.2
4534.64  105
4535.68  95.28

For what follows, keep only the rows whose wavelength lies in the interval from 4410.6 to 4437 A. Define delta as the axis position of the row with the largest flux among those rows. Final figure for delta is 4420.21 A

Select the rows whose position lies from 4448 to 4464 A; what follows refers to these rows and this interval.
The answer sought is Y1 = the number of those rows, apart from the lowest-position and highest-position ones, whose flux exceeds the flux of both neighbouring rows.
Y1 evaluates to 3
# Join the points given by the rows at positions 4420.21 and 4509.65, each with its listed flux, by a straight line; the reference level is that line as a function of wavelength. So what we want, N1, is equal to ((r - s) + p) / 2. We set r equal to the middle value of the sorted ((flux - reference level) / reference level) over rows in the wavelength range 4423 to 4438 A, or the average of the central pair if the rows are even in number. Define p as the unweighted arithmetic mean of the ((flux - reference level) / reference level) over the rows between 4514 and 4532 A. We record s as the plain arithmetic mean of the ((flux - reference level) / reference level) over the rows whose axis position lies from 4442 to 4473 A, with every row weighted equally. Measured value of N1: -0.043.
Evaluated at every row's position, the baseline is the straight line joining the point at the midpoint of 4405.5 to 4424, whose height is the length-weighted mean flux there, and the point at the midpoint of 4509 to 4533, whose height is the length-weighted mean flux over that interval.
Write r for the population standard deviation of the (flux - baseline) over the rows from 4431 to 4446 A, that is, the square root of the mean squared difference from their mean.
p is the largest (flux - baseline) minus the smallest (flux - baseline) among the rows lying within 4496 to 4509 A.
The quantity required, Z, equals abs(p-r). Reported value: 8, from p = 19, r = 10.8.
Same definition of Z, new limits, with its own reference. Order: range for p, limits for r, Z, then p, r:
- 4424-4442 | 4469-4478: 33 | 40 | 7.4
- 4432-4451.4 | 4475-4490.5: 32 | 40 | 8.6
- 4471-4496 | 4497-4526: 22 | 28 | 5.7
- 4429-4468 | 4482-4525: 39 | 46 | 6.4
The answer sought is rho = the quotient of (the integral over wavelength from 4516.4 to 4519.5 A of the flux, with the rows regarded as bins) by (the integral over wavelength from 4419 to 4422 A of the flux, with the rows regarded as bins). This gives 1.12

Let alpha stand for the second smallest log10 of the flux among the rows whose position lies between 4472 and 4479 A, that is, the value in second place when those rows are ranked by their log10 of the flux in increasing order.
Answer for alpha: 2.058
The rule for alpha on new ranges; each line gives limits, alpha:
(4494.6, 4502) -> 2.062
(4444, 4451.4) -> 2.048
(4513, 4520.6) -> 2.070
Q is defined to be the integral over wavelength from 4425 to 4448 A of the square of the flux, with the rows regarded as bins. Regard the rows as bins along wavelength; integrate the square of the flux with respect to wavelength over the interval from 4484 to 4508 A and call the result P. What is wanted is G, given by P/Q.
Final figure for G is 1.3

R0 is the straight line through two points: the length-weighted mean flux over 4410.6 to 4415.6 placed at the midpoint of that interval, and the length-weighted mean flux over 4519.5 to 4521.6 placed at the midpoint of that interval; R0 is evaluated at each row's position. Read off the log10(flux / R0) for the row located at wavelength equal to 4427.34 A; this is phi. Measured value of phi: -0.049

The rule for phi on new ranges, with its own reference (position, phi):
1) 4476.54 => -0.007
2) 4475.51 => -0.027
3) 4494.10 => -0.022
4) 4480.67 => -0.013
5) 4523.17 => -0.067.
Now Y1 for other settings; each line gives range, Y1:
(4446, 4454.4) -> 1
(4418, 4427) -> 2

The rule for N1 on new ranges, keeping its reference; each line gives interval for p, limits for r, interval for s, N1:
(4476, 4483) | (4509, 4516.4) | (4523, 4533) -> 0.010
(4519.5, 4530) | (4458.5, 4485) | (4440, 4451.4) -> -0.068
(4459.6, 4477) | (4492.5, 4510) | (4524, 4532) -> 0.004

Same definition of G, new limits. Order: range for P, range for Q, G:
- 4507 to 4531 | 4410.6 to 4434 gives 1.3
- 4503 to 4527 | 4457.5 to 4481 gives 1.3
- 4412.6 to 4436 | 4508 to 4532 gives 0.8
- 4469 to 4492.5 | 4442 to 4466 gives 1.2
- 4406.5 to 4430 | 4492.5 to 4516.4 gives 0.7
